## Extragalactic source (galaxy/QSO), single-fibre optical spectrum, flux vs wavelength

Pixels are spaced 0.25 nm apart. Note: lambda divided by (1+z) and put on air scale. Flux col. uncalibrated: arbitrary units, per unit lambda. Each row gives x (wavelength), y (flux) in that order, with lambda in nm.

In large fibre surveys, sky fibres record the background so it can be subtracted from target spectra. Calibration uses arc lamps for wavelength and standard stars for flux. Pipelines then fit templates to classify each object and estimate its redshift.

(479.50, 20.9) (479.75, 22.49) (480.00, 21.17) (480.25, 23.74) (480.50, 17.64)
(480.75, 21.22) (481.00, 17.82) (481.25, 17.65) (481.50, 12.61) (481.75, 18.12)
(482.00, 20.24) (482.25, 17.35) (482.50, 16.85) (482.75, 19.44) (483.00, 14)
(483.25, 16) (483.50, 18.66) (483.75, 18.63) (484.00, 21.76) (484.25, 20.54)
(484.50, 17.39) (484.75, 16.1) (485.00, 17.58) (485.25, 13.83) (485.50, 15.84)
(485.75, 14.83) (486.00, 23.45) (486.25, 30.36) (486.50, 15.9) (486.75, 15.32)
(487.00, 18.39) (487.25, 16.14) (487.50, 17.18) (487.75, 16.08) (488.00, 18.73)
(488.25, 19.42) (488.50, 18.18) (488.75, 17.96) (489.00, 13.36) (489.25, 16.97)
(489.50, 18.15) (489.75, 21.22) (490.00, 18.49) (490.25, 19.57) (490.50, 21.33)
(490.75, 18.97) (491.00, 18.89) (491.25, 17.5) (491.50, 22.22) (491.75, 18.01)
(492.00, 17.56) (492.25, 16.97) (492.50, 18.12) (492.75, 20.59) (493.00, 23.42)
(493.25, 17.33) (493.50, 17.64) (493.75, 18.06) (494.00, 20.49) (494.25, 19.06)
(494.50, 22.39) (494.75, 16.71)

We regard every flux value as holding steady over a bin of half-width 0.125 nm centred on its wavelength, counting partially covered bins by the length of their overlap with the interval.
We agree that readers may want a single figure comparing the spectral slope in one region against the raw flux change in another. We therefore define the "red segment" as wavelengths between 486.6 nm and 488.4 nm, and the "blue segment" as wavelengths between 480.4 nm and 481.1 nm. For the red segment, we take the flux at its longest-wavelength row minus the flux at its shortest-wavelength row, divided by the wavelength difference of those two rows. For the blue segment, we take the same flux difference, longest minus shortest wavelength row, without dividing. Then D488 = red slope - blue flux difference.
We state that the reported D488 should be 3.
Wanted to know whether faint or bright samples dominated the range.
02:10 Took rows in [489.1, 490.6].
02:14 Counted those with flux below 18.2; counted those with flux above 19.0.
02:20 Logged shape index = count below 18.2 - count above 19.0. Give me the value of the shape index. -1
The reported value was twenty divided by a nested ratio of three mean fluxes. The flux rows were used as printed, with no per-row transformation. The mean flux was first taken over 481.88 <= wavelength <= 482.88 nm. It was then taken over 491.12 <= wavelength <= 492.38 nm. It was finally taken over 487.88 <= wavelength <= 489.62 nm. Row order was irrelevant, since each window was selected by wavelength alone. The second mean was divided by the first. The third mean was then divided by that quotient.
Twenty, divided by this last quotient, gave 1.14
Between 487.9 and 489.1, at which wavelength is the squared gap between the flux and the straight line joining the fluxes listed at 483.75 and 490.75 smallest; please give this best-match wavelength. 488.00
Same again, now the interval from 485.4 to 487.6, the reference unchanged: 487.00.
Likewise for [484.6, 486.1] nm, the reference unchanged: 485.00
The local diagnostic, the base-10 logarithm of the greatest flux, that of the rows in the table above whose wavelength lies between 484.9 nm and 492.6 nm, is 1.48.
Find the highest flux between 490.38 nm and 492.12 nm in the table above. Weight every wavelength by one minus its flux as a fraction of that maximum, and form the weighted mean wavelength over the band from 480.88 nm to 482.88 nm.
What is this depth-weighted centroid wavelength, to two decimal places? 481.80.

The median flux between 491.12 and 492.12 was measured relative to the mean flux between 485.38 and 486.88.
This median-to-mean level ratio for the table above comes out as 0.92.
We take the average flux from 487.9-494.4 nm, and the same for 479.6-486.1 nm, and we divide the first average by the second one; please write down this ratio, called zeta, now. 1.03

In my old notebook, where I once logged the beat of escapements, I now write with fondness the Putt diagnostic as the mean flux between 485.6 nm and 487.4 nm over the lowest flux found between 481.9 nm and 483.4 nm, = 1.37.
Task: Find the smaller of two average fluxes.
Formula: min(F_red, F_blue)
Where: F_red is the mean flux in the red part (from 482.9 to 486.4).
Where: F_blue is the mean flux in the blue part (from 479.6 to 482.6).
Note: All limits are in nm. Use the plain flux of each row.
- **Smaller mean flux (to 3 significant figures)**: 18.5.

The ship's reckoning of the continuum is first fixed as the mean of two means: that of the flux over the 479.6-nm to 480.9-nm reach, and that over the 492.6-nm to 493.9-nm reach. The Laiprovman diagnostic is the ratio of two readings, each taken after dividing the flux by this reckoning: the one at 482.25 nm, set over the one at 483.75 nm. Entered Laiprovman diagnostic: 0.93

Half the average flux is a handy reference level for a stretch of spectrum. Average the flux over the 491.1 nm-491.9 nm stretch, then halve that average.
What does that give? 9.6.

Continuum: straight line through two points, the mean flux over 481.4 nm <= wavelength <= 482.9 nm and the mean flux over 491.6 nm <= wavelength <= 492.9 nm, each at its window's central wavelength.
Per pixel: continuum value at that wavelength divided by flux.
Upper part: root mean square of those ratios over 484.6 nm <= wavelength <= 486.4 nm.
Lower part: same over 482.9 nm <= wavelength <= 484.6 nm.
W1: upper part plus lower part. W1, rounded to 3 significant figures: 2.03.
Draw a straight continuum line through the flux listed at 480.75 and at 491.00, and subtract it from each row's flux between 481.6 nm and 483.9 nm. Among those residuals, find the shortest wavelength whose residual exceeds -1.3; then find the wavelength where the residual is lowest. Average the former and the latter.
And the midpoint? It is 482.50 nm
